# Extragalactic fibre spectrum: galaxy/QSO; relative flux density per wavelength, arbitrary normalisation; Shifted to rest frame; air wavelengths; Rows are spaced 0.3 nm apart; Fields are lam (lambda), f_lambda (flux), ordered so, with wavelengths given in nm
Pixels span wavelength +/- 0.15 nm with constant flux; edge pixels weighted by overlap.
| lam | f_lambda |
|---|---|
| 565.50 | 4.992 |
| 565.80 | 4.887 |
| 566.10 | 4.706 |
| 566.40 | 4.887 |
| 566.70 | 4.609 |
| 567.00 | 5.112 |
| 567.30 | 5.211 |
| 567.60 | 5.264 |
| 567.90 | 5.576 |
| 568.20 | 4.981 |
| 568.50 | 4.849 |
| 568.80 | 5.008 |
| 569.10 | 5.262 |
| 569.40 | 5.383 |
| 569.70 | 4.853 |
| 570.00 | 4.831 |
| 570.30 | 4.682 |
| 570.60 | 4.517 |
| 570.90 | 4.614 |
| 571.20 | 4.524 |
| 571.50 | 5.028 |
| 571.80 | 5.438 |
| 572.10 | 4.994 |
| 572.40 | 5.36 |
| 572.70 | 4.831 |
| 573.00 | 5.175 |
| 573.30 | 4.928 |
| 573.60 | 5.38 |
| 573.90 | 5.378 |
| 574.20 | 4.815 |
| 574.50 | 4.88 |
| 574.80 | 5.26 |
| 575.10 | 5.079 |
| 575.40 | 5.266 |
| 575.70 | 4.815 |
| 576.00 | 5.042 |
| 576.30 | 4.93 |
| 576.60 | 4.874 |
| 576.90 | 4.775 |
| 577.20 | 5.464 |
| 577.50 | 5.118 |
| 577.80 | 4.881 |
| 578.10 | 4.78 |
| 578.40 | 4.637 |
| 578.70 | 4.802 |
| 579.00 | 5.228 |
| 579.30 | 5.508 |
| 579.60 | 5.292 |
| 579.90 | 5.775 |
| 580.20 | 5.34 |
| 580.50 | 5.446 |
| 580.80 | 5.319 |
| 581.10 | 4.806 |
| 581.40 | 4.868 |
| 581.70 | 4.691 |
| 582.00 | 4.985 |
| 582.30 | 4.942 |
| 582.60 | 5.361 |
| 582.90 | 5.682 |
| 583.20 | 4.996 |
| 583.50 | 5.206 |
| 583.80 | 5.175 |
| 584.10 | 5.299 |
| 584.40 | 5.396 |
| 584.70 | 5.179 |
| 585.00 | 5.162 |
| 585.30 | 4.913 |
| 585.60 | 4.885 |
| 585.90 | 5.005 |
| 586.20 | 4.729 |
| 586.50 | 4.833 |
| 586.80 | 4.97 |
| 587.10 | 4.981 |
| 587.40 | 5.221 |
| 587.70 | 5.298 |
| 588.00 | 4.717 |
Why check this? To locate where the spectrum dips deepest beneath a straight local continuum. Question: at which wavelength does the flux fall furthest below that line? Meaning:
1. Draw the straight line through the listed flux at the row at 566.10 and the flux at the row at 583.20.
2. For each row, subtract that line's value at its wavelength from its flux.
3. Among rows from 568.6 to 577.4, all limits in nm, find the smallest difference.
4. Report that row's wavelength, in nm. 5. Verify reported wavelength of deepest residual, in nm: 571.20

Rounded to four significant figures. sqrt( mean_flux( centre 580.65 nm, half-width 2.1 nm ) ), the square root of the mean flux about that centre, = 2.273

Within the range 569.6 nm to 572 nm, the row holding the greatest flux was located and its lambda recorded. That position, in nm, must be 571.80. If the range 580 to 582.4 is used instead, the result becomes 580.50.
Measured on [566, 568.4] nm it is 567.90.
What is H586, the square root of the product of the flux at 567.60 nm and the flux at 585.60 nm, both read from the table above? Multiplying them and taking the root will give 5.07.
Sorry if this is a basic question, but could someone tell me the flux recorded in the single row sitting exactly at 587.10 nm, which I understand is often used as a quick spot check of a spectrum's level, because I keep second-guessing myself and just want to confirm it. 4.981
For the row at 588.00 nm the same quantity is 4.717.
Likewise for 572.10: 4.994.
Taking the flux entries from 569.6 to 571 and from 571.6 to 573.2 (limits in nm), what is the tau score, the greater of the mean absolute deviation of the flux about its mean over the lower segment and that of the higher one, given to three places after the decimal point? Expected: 0.198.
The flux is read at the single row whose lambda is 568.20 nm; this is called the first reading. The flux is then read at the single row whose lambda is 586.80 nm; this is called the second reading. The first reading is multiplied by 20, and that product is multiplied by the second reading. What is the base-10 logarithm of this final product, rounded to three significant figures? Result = 2.69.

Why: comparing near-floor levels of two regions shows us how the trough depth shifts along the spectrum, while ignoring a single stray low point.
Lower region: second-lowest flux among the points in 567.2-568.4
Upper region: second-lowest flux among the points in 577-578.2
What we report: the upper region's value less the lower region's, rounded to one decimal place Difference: -0.3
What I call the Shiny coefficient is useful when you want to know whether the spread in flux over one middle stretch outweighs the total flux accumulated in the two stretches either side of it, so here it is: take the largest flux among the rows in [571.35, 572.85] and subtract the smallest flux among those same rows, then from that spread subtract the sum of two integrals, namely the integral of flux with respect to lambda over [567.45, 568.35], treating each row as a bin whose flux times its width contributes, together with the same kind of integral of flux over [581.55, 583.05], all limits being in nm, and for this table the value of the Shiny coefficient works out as -12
